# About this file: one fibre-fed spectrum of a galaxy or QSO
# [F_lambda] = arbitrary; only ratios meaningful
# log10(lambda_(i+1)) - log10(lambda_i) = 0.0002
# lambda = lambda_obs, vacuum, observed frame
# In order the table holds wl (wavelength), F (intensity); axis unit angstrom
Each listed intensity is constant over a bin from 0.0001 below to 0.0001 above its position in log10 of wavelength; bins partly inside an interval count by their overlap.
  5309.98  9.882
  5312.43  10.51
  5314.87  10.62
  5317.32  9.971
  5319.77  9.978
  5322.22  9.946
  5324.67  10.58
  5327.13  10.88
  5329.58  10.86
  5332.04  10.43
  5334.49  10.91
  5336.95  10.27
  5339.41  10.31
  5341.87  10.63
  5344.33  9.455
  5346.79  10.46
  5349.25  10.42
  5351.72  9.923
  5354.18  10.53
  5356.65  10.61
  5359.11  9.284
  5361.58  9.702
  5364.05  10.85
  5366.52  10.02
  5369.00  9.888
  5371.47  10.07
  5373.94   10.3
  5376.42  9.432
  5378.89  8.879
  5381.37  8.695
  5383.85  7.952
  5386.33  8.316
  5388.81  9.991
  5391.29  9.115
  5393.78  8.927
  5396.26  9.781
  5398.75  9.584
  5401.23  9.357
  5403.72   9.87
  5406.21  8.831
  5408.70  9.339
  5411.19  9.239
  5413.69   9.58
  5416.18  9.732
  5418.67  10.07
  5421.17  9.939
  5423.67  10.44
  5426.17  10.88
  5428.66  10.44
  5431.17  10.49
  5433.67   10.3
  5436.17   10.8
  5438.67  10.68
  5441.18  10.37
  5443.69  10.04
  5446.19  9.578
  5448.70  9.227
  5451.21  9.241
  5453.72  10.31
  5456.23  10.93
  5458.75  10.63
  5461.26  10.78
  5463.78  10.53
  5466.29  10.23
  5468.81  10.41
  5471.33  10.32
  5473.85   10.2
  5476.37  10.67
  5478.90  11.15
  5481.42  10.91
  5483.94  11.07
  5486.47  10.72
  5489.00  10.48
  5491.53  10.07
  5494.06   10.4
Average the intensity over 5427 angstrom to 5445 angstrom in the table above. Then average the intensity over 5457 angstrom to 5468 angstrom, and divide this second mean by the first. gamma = 1.01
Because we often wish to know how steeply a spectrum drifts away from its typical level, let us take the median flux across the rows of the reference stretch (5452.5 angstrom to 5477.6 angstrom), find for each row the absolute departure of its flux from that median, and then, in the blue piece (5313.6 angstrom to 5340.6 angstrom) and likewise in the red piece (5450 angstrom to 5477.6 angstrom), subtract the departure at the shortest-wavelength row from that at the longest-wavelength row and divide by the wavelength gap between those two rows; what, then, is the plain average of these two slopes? -0.020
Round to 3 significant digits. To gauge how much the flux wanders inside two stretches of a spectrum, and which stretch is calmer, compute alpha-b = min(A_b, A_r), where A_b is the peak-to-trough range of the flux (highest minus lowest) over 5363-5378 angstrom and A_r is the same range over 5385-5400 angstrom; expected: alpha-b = 1.42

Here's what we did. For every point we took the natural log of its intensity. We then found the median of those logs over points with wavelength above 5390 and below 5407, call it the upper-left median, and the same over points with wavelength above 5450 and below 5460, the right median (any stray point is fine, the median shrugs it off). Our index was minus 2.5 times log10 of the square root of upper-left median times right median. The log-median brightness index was -0.900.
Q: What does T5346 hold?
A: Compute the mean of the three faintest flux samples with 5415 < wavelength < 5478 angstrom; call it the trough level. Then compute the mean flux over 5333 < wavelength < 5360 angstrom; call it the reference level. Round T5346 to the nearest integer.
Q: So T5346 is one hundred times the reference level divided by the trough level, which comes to 110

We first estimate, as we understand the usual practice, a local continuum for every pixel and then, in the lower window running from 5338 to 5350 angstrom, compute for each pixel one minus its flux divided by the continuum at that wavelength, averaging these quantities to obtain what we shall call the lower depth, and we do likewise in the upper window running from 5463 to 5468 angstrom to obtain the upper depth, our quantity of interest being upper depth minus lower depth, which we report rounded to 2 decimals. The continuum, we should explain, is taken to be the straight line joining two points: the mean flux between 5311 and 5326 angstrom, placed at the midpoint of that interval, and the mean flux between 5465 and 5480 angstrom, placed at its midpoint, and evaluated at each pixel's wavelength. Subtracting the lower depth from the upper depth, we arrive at 0.01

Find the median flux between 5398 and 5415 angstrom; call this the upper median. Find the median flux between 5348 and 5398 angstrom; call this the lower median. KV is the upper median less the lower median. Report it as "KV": -0.48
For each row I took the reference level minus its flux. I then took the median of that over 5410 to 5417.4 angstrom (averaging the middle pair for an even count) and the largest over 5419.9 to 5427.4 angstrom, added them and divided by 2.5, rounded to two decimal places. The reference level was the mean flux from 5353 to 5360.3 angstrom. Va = 0.31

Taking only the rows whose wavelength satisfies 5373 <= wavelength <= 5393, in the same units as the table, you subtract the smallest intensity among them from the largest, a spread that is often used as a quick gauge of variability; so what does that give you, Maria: 2.3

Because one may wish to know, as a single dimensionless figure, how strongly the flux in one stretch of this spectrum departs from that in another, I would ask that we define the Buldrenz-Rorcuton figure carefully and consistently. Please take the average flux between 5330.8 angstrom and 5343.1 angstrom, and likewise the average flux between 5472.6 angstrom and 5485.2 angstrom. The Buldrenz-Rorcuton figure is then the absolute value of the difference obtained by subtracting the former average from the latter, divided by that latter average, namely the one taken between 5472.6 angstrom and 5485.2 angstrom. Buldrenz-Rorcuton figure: 0.03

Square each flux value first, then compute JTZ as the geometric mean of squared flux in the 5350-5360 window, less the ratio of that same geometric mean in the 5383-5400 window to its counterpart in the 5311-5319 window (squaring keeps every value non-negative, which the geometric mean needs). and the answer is 101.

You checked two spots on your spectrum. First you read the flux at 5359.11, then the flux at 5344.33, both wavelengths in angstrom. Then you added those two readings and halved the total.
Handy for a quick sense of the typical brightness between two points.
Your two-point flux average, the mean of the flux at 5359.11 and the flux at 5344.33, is 9.4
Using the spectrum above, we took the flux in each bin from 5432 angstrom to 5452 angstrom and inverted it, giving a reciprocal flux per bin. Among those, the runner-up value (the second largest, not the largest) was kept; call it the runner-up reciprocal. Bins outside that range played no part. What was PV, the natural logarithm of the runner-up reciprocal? -2.22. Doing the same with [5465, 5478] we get -2.33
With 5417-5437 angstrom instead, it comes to -2.31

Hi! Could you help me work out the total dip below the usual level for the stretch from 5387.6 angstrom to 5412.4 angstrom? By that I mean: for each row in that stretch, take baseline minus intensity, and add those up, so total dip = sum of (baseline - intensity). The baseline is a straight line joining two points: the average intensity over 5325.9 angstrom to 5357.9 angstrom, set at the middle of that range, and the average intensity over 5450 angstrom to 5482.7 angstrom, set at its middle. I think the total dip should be 10.6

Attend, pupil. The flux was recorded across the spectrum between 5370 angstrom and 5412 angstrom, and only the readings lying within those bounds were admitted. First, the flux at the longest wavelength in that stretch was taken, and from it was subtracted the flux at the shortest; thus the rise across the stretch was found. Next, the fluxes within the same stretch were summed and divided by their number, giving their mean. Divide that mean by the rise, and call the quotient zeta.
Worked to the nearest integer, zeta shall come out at -11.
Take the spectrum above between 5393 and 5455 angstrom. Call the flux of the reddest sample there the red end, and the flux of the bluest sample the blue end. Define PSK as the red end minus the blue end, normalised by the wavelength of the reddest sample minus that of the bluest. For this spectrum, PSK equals 0.02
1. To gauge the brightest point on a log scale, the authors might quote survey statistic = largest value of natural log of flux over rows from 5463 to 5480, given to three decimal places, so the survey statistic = 2.411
